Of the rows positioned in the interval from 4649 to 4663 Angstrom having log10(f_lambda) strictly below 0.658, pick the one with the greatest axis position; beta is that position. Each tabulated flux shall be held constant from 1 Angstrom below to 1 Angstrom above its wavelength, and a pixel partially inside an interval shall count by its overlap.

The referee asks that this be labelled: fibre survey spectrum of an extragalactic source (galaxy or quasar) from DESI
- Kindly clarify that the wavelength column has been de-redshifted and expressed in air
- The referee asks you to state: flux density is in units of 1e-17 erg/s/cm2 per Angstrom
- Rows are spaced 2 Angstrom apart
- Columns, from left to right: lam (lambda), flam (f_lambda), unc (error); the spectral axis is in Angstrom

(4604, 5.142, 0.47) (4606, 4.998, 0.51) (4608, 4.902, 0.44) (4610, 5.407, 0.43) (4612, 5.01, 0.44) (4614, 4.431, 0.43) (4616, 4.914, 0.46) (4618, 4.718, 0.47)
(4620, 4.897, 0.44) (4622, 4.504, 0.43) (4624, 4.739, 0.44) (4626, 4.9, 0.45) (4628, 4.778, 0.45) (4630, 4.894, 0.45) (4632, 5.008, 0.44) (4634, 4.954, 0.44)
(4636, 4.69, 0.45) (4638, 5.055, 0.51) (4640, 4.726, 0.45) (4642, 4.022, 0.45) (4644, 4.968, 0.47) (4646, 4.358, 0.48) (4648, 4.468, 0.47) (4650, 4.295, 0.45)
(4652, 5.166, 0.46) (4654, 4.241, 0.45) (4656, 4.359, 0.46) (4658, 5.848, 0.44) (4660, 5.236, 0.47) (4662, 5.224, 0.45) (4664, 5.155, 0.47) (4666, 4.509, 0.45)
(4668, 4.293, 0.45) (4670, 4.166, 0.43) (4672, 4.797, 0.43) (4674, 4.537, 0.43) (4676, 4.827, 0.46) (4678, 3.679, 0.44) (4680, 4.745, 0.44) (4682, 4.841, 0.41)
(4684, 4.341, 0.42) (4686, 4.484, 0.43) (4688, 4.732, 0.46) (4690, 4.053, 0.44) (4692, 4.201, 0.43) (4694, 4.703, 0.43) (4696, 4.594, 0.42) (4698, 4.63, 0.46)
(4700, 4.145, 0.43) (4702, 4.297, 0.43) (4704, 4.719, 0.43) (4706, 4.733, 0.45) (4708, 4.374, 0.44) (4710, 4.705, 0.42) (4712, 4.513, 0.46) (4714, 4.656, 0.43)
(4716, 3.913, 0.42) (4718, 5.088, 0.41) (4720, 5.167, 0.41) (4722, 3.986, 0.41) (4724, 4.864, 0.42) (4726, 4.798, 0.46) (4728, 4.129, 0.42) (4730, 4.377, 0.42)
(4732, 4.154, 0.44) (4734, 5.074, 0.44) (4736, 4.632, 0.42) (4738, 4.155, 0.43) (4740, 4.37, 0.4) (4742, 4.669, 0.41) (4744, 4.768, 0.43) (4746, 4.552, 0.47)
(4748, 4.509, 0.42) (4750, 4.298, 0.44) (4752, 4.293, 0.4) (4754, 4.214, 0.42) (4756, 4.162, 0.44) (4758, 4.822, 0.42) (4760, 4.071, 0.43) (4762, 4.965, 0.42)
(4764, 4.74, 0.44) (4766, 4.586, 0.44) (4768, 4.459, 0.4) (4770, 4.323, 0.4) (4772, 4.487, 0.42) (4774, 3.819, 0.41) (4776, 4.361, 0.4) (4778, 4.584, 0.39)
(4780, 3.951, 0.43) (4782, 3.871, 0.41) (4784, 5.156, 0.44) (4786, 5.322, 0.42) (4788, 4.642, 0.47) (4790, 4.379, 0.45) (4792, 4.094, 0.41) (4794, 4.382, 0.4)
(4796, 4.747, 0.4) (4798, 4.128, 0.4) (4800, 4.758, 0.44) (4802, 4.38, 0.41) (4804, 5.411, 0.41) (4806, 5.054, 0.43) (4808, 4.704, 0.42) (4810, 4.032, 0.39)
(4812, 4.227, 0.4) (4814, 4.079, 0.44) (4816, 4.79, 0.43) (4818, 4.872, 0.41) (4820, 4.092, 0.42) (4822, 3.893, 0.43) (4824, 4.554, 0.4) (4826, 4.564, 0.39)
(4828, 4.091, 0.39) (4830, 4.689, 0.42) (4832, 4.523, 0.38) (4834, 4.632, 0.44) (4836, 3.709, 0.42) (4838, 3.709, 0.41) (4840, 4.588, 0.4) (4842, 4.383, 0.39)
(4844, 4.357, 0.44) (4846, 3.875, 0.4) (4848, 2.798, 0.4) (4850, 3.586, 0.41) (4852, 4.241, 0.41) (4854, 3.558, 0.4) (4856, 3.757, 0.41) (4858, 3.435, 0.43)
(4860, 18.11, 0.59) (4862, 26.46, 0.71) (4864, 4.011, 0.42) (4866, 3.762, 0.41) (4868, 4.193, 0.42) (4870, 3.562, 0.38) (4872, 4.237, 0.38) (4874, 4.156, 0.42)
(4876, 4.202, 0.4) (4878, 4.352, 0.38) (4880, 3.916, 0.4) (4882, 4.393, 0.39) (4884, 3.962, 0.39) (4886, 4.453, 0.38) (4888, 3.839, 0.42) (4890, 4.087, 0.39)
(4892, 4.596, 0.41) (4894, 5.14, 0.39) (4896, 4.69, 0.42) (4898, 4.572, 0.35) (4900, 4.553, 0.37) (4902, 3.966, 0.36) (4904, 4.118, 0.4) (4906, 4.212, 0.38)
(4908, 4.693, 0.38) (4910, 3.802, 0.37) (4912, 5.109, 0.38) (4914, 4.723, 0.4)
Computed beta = 4656 Angstrom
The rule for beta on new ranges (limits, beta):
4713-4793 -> 4792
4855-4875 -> 4874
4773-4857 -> 4856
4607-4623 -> 4622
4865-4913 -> 4910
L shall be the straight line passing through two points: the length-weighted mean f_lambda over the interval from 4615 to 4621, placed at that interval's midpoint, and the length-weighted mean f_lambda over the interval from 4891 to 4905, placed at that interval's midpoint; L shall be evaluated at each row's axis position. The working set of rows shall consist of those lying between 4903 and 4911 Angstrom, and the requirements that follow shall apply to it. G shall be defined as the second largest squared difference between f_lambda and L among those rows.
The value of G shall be 0.16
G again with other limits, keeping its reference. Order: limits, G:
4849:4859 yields 1.02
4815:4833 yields 0.27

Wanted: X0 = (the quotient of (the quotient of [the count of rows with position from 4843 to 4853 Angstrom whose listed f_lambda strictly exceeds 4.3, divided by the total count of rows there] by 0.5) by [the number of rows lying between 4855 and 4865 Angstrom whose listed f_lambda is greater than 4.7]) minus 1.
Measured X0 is -0.80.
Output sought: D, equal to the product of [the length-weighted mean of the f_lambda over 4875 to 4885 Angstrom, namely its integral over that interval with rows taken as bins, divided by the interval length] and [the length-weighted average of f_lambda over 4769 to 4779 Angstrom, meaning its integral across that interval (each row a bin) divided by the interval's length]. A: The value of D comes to 18.0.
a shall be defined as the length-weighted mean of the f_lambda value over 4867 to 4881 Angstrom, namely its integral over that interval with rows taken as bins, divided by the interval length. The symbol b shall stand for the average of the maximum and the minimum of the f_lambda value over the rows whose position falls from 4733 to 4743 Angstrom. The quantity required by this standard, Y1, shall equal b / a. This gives 1.13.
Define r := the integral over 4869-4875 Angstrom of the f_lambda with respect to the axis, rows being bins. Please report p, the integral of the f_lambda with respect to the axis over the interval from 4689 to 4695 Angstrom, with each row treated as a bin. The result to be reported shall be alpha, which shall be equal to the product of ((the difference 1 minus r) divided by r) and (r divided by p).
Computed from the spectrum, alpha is -0.88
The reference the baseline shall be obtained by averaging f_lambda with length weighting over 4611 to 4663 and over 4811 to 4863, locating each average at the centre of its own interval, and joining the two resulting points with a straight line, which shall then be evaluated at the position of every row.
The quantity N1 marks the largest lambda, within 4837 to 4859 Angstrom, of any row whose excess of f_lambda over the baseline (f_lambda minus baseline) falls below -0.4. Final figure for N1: 4858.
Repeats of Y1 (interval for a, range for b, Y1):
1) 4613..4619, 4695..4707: 0.95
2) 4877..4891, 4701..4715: 1.09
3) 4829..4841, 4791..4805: 1.10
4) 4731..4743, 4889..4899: 1.02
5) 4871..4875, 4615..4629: 1.12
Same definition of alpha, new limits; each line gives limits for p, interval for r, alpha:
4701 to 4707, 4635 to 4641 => -1.02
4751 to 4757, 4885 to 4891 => -0.94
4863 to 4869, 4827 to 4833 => -1.07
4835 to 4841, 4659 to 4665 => -1.26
